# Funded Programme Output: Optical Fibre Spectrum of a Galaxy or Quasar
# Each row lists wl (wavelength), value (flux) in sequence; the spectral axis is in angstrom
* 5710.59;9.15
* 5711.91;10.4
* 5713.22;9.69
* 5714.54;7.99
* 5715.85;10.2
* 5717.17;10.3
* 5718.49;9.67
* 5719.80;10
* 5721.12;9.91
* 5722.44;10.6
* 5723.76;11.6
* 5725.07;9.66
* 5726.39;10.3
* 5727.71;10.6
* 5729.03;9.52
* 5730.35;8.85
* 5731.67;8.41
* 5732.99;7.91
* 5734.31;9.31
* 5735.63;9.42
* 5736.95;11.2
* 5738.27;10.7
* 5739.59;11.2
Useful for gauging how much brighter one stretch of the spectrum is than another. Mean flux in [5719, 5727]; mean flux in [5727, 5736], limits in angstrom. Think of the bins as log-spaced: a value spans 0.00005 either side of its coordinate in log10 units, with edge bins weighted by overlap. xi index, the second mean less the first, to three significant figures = -1.20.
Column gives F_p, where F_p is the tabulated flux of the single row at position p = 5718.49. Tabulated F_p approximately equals 9.67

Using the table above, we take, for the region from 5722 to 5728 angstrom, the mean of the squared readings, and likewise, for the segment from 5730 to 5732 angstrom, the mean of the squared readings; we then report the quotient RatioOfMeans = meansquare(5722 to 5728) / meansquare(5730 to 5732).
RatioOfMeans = 1.50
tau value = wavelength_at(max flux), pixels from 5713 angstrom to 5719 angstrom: 5717.17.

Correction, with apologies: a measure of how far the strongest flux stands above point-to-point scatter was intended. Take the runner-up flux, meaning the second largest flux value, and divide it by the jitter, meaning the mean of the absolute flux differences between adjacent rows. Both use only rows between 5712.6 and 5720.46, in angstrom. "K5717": 10.3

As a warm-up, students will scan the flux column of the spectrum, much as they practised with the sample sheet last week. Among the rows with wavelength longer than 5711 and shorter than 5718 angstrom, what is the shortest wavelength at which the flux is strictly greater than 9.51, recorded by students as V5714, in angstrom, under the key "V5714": 5711.91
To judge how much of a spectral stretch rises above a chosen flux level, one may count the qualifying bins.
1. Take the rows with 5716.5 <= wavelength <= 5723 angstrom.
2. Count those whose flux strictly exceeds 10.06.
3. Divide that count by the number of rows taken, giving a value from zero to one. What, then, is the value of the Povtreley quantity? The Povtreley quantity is 0.40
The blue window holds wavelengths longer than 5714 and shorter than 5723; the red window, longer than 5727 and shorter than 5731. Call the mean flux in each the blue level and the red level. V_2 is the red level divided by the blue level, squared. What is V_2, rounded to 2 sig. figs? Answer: 0.97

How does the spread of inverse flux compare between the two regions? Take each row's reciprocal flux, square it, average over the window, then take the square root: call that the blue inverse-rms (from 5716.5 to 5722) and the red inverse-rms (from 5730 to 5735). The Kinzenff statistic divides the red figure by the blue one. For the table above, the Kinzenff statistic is 1.16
